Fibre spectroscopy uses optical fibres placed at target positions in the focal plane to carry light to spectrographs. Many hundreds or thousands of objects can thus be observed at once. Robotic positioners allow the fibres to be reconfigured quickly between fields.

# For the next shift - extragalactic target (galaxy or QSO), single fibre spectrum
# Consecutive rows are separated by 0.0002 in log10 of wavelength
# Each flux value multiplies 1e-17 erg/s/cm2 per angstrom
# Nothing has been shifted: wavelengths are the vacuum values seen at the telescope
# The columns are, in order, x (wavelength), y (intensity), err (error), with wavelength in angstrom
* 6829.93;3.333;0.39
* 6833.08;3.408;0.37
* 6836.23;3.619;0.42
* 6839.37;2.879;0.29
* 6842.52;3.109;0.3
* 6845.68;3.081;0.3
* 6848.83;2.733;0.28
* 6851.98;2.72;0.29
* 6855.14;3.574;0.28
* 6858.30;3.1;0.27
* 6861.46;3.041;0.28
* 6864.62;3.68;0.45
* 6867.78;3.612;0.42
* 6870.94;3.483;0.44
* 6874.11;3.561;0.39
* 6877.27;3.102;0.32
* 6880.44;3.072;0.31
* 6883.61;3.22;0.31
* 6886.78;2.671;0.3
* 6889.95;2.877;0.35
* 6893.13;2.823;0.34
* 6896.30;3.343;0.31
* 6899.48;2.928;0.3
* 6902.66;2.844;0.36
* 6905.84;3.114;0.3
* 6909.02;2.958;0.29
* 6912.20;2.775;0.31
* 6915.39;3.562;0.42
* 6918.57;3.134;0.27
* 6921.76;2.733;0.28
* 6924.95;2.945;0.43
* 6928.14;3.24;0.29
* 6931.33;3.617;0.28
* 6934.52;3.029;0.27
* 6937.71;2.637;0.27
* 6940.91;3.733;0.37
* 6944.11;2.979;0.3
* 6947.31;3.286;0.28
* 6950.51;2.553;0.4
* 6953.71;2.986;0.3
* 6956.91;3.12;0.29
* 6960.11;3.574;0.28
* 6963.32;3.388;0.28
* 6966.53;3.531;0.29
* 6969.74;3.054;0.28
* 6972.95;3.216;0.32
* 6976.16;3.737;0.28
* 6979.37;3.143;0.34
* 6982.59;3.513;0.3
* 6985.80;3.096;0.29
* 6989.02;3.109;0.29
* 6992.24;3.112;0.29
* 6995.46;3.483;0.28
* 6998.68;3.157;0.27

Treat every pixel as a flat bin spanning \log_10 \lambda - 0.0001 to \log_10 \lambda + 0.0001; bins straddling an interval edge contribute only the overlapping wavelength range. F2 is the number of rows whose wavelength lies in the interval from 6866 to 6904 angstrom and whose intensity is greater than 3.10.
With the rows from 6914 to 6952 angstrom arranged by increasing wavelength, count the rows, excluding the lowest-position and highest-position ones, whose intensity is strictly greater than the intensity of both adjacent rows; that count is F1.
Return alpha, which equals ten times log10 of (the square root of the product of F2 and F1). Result 6.3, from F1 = 3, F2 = 6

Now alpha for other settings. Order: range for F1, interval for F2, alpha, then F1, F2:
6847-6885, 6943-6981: 6.9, 3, 8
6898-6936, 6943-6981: 6.9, 3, 8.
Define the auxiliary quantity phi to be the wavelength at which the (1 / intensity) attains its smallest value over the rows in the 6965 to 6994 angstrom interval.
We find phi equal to 6976.16 angstrom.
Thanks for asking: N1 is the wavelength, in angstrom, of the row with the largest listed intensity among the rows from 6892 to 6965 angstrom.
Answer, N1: 6940.91 angstrom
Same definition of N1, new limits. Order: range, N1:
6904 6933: 6931.33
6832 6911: 6864.62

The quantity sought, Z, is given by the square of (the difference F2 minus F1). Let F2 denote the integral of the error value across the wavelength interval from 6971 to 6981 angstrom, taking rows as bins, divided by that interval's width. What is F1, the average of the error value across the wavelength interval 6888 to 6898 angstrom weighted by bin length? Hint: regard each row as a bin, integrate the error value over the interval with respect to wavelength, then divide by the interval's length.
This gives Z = 0.0004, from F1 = 0.332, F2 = 0.31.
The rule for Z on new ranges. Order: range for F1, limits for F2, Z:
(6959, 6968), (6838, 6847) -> 0.0002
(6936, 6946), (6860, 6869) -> 0.0051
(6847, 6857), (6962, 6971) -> 0.0000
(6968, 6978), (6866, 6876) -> 0.0144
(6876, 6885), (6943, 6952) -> 0.0002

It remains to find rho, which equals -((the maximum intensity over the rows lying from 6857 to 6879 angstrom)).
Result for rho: -3.68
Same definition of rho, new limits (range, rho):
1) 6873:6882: -3.56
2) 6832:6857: -3.62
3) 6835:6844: -3.62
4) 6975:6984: -3.74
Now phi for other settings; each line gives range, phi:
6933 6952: 6940.91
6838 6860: 6855.14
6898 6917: 6915.39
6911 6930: 6915.39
